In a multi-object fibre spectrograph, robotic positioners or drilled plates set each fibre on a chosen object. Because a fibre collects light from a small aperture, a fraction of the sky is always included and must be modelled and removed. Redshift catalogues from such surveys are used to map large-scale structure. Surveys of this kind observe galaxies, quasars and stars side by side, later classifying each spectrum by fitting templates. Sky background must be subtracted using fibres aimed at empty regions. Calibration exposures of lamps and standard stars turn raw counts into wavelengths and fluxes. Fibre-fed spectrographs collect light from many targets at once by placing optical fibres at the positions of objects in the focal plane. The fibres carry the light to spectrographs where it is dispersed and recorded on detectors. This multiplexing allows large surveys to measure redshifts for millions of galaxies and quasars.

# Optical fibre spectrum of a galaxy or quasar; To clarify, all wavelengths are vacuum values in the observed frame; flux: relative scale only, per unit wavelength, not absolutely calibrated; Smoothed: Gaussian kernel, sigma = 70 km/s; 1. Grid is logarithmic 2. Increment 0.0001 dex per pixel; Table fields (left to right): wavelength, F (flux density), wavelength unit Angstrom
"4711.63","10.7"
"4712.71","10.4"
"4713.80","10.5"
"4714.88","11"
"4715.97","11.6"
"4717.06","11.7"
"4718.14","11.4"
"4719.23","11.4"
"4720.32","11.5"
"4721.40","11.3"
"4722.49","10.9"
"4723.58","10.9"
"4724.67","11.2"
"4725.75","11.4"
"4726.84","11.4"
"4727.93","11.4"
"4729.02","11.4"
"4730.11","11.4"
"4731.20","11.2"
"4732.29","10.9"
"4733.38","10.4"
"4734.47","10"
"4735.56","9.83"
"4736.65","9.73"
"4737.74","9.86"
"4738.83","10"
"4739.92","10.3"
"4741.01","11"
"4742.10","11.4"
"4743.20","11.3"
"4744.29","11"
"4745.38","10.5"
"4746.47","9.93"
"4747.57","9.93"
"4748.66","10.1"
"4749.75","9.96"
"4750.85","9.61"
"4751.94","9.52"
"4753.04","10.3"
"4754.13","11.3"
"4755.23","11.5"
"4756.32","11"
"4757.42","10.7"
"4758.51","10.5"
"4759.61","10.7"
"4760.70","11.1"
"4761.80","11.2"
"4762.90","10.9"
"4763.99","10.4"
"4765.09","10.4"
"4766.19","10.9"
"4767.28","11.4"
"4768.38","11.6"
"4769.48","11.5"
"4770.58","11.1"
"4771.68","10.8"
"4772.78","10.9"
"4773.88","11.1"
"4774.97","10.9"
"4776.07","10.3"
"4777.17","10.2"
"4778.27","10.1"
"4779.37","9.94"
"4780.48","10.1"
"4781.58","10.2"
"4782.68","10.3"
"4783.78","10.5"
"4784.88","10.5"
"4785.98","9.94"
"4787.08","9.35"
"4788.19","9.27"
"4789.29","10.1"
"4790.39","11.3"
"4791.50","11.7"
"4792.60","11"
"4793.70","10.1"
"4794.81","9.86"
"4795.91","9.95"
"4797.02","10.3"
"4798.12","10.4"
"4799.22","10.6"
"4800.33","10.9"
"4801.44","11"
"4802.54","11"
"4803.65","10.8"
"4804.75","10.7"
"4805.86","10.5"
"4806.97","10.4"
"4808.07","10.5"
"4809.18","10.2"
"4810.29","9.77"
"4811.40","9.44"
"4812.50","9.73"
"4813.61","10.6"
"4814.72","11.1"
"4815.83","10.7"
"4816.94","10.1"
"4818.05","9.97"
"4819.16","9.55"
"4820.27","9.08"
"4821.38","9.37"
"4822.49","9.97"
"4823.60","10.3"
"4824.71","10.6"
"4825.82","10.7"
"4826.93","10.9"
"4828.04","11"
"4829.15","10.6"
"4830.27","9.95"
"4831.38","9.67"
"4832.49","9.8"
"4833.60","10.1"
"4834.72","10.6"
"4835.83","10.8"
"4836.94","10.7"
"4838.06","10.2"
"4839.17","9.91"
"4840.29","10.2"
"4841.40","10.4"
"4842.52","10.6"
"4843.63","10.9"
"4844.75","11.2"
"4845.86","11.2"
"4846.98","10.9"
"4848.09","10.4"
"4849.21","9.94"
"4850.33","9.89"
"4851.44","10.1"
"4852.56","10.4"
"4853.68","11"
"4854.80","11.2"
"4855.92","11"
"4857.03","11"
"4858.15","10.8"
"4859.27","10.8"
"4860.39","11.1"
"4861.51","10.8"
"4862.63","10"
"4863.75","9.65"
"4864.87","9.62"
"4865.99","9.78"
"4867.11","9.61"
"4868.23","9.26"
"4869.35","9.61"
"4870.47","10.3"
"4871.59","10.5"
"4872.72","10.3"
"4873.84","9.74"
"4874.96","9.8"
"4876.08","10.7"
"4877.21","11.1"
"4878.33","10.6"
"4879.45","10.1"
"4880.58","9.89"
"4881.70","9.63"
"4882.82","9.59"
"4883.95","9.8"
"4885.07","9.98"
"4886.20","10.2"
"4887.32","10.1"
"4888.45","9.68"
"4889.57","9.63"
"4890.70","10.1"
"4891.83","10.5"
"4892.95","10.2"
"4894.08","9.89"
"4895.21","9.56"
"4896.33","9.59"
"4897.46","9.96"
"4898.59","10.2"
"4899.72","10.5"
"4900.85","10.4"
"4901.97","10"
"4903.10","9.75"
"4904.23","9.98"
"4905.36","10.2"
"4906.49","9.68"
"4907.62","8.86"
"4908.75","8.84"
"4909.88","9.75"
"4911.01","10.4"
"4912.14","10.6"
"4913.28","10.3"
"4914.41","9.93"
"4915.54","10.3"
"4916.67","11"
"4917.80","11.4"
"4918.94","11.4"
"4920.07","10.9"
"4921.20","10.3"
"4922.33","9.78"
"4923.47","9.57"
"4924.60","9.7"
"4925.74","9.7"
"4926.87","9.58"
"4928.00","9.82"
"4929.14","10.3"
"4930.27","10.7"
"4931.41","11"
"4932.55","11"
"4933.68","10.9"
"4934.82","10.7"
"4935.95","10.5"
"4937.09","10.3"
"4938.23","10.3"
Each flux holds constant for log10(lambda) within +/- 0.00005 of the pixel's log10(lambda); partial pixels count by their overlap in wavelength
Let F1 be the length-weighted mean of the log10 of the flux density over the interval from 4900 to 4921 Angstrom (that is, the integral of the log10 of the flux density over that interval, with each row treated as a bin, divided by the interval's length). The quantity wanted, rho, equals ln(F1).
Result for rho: 0.008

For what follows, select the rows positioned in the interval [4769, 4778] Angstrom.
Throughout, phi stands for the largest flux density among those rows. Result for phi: 11.5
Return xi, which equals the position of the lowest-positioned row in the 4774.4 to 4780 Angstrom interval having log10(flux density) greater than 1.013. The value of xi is 4774.97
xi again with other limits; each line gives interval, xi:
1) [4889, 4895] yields 4891.83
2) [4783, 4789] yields 4783.78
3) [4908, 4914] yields 4911.01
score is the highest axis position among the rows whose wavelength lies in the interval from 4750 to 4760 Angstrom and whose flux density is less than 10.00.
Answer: 4751.94 Angstrom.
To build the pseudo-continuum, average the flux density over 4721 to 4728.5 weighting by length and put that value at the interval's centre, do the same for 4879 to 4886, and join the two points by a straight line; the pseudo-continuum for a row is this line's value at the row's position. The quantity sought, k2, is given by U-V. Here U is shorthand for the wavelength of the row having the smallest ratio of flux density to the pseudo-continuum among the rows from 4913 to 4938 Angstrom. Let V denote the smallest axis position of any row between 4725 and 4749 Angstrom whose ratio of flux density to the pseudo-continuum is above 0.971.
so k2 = 197.7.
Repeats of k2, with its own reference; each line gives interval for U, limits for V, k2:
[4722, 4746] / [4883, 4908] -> -147.3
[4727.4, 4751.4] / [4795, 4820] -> -46.2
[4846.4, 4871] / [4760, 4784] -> 107.5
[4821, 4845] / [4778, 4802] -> 37.6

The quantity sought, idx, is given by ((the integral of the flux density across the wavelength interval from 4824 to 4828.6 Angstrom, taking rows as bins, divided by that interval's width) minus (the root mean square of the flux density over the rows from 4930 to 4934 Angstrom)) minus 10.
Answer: -10.1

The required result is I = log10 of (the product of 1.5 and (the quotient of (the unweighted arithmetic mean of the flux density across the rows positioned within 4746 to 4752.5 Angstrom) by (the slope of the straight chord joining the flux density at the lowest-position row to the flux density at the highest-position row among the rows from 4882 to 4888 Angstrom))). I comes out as 2.1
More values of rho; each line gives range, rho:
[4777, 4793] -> 0.011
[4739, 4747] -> 0.031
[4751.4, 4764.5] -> 0.031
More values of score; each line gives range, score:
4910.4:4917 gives 4914.41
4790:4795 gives 4794.81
